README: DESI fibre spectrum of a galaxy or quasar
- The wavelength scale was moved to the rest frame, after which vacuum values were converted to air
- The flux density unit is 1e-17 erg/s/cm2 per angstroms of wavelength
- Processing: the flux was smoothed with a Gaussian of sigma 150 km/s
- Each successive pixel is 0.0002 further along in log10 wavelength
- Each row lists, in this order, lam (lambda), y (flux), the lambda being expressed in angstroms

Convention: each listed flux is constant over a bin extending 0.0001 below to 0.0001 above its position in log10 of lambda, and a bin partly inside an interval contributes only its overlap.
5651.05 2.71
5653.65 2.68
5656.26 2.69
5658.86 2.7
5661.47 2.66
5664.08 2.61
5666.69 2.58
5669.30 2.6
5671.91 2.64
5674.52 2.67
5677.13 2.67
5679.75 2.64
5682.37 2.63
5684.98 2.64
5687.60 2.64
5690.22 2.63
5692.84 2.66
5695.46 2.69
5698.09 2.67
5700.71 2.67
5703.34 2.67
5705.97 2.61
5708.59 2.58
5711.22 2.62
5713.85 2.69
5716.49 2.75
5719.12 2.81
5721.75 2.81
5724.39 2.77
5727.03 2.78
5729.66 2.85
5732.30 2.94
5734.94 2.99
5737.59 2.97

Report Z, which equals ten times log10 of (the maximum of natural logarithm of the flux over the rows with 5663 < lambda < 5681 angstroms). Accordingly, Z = -0.08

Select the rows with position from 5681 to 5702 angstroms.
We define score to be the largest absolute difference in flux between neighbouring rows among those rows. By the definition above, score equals 0.030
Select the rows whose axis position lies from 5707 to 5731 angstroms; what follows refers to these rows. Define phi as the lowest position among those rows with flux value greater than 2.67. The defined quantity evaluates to 5713.85 angstroms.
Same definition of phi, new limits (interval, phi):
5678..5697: 5695.46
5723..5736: 5724.39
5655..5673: 5656.26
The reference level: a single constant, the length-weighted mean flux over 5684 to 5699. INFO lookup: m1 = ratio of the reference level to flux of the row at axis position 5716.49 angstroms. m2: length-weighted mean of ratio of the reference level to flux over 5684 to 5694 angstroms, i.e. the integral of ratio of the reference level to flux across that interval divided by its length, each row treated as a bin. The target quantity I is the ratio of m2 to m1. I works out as 1.04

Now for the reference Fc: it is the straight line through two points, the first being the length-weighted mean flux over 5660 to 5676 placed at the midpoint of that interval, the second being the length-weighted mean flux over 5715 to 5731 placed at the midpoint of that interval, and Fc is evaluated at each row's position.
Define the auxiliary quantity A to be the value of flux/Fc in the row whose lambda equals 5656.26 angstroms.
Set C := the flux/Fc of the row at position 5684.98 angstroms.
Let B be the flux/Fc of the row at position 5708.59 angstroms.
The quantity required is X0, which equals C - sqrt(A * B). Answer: -0.001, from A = 1.04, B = 0.94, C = 0.99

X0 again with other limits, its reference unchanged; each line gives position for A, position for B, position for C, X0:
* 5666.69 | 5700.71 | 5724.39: 0.009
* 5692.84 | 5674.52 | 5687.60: -0.014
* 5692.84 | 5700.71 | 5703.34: -0.005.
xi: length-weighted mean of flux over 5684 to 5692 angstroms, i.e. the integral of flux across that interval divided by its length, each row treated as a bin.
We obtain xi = 2.64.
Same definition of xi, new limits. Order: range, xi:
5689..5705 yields 2.66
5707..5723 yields 2.71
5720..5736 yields 2.85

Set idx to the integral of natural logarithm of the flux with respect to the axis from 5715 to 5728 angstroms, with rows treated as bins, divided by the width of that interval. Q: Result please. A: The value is 1.02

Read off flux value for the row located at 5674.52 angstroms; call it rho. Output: 2.67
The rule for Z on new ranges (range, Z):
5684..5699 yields -0.05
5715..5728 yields 0.14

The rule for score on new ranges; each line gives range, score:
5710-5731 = 0.070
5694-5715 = 0.070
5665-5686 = 0.040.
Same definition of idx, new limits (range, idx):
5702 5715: 0.97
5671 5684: 0.97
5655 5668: 0.97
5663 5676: 0.96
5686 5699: 0.98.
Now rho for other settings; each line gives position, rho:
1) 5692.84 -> 2.66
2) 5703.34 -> 2.67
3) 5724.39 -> 2.77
